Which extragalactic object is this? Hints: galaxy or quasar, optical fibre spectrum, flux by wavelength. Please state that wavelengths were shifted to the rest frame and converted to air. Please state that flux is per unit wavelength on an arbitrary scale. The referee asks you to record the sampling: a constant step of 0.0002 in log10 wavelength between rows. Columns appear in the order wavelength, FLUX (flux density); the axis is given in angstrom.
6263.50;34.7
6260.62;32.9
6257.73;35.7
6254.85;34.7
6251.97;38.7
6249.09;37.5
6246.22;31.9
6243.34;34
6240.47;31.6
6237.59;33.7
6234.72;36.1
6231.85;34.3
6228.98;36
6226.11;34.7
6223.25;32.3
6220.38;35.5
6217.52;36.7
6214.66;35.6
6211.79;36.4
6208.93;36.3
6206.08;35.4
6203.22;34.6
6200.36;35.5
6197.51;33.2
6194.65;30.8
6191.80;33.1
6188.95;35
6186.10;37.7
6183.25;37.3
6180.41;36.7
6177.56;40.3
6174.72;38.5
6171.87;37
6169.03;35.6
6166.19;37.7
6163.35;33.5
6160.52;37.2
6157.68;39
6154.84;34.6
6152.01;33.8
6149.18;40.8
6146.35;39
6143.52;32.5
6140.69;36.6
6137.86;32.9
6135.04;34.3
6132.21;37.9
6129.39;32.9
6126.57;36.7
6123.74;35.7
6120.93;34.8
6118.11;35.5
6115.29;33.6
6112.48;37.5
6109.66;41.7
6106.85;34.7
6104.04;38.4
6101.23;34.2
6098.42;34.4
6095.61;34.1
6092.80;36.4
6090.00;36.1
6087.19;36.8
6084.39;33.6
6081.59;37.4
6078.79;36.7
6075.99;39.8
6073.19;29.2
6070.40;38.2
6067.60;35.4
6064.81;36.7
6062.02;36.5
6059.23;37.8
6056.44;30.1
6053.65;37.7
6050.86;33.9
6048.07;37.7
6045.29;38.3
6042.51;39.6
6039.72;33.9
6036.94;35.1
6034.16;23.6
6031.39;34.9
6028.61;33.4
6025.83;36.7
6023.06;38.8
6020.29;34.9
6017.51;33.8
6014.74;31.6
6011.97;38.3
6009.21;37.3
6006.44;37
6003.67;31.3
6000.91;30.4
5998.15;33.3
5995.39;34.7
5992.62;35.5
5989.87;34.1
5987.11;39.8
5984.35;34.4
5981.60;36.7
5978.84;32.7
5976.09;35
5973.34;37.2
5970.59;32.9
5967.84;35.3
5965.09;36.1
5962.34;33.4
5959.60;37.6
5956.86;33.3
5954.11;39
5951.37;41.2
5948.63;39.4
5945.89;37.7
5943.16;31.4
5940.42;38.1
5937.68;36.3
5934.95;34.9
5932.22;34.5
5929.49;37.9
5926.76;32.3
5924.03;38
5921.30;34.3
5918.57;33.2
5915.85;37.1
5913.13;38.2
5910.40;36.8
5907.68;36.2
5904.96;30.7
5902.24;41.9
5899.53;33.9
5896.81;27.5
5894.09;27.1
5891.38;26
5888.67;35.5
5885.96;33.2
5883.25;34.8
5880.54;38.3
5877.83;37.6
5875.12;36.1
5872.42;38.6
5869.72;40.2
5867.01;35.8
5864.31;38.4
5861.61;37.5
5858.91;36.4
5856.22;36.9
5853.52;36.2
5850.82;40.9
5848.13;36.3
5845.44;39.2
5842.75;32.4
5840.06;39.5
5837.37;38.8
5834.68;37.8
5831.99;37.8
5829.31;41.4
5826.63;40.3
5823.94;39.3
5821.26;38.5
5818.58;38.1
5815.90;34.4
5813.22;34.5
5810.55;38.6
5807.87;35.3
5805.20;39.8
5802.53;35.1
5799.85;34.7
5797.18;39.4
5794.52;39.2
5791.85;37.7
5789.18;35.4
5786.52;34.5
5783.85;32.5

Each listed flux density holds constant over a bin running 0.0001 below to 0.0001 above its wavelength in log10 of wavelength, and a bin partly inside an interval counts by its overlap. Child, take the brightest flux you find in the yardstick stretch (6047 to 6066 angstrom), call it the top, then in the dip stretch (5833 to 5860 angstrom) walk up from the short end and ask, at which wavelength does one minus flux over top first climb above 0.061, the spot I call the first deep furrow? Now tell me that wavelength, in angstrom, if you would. 5842.75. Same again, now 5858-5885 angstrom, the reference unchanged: 5883.25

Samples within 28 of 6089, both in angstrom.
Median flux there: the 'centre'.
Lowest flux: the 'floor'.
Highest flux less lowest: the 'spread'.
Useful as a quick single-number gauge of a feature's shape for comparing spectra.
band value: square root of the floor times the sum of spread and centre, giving 37.8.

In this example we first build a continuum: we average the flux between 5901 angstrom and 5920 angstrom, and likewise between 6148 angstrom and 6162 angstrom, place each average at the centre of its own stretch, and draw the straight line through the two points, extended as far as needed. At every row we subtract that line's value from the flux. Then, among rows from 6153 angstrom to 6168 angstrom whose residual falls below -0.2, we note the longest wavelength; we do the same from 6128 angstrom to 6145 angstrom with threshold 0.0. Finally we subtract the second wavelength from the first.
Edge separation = 19.8 angstrom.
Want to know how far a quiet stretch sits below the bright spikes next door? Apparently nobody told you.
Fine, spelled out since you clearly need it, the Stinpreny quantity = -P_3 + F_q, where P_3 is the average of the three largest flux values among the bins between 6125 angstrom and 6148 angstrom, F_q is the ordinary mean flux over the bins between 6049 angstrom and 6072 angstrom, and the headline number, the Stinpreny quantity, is -2.1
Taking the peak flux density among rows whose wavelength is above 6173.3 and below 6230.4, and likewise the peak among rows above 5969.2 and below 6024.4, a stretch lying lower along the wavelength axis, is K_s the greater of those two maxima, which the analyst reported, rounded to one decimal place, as 40.3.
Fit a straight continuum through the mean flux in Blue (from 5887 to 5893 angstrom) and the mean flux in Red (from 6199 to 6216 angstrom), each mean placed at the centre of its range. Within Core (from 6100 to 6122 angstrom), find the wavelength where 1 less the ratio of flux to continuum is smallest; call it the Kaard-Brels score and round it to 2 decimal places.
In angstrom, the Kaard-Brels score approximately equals 6109.66 angstrom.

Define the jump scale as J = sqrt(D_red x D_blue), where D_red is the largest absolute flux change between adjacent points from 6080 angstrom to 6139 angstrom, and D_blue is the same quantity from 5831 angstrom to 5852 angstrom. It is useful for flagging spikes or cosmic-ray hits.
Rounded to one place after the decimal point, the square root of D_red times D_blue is 7.0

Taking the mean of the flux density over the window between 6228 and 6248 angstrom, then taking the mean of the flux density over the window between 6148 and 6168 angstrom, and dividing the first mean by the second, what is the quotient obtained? 0.93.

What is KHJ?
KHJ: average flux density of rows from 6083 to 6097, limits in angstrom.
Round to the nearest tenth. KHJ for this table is 35.4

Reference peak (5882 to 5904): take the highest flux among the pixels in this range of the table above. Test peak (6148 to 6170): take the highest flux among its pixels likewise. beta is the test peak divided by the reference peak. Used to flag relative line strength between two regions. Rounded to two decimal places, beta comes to 0.97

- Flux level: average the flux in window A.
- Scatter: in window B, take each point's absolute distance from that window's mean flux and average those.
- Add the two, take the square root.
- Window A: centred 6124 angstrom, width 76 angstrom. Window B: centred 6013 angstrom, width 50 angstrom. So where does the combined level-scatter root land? 6.20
